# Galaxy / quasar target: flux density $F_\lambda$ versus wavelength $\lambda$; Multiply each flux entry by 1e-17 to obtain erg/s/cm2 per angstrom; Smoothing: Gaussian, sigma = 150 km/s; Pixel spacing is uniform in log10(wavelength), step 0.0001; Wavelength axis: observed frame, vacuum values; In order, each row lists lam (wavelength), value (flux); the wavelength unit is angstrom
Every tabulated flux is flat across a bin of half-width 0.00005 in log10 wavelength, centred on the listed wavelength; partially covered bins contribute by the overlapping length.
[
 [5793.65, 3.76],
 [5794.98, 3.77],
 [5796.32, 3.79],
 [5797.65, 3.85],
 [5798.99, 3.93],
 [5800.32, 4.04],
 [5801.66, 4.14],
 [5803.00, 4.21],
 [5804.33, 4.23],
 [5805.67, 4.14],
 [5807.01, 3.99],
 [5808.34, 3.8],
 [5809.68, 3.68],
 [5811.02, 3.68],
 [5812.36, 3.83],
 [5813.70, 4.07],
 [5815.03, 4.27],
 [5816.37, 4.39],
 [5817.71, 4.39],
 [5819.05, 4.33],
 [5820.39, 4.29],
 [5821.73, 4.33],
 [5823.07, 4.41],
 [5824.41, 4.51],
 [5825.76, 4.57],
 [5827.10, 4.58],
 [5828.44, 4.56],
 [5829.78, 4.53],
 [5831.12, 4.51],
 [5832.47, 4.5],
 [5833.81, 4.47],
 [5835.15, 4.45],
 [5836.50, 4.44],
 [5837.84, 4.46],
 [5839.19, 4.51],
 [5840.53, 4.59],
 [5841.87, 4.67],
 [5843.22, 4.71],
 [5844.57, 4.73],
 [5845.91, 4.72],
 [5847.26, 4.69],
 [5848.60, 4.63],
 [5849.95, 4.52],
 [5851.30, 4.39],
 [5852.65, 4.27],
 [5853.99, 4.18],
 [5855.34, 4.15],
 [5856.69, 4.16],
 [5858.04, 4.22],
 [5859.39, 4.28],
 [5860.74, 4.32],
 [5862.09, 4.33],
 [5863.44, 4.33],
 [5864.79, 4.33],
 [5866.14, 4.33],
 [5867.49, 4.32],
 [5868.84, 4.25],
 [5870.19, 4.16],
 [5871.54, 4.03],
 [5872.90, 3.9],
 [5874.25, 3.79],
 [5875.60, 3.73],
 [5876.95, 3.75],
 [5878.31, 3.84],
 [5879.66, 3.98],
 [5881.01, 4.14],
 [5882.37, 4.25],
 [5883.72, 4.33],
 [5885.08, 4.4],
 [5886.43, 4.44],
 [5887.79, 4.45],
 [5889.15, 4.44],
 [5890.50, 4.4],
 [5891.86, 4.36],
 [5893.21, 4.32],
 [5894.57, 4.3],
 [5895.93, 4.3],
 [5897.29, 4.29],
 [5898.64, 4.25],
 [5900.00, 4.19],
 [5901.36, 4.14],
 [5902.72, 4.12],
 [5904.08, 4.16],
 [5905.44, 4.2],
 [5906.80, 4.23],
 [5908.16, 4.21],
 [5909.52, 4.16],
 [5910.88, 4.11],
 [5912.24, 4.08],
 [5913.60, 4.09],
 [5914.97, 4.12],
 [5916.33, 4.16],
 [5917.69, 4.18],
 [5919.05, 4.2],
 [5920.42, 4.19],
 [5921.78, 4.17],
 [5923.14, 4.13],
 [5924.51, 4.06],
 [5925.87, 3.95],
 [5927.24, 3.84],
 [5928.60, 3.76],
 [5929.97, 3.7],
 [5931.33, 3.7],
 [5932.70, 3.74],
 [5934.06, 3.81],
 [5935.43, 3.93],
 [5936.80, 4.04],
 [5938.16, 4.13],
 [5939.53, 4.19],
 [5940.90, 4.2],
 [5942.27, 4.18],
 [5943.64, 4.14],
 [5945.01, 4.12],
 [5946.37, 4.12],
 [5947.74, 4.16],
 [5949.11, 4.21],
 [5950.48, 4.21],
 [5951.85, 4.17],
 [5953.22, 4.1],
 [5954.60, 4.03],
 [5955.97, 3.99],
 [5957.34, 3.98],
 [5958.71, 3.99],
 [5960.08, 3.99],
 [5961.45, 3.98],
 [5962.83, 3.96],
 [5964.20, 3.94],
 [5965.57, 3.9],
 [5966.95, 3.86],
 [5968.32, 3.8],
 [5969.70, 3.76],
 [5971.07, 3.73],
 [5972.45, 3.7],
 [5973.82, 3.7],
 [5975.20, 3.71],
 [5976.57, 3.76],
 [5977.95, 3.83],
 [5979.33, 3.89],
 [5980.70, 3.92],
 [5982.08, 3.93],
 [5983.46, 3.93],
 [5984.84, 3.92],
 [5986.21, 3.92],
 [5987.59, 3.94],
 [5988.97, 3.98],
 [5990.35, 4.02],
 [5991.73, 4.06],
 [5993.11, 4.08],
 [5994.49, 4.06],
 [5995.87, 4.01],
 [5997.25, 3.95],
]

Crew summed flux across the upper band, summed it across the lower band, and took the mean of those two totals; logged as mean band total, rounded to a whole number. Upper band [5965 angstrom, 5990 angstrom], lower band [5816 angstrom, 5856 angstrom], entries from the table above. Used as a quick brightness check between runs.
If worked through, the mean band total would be 102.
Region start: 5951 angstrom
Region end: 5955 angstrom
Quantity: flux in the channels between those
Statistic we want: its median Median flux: 4.10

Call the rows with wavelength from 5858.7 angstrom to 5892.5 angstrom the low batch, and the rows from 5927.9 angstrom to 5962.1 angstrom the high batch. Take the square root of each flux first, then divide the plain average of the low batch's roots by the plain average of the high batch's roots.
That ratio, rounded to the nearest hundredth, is 1.02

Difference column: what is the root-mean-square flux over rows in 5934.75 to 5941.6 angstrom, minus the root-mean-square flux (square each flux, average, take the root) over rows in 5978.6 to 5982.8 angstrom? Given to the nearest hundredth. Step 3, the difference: 0.19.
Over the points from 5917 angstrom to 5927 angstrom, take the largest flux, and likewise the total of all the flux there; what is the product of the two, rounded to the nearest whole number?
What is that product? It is 121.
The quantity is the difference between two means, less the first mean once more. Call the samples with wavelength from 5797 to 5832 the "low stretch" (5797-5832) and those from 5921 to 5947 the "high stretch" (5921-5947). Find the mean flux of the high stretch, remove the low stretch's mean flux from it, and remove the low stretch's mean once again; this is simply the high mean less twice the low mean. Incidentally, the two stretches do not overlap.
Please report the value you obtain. -4.41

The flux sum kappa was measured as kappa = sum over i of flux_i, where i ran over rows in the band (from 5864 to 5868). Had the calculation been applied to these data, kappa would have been 13.0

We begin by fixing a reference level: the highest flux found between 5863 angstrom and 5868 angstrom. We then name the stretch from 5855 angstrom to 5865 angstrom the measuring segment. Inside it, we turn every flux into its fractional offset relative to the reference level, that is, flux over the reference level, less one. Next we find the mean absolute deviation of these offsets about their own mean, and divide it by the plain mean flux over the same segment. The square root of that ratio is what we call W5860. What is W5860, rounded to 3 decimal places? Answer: 0.060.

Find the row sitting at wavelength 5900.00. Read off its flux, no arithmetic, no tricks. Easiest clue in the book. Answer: 4.19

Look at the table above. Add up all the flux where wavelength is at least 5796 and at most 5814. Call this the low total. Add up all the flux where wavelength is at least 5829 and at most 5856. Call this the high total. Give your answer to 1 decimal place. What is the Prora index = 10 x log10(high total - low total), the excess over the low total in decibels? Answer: 15.4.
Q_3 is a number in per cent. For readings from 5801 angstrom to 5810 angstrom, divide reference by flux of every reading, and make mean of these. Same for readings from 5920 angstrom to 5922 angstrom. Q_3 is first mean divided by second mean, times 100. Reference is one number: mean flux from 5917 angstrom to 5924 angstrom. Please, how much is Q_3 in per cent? 104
